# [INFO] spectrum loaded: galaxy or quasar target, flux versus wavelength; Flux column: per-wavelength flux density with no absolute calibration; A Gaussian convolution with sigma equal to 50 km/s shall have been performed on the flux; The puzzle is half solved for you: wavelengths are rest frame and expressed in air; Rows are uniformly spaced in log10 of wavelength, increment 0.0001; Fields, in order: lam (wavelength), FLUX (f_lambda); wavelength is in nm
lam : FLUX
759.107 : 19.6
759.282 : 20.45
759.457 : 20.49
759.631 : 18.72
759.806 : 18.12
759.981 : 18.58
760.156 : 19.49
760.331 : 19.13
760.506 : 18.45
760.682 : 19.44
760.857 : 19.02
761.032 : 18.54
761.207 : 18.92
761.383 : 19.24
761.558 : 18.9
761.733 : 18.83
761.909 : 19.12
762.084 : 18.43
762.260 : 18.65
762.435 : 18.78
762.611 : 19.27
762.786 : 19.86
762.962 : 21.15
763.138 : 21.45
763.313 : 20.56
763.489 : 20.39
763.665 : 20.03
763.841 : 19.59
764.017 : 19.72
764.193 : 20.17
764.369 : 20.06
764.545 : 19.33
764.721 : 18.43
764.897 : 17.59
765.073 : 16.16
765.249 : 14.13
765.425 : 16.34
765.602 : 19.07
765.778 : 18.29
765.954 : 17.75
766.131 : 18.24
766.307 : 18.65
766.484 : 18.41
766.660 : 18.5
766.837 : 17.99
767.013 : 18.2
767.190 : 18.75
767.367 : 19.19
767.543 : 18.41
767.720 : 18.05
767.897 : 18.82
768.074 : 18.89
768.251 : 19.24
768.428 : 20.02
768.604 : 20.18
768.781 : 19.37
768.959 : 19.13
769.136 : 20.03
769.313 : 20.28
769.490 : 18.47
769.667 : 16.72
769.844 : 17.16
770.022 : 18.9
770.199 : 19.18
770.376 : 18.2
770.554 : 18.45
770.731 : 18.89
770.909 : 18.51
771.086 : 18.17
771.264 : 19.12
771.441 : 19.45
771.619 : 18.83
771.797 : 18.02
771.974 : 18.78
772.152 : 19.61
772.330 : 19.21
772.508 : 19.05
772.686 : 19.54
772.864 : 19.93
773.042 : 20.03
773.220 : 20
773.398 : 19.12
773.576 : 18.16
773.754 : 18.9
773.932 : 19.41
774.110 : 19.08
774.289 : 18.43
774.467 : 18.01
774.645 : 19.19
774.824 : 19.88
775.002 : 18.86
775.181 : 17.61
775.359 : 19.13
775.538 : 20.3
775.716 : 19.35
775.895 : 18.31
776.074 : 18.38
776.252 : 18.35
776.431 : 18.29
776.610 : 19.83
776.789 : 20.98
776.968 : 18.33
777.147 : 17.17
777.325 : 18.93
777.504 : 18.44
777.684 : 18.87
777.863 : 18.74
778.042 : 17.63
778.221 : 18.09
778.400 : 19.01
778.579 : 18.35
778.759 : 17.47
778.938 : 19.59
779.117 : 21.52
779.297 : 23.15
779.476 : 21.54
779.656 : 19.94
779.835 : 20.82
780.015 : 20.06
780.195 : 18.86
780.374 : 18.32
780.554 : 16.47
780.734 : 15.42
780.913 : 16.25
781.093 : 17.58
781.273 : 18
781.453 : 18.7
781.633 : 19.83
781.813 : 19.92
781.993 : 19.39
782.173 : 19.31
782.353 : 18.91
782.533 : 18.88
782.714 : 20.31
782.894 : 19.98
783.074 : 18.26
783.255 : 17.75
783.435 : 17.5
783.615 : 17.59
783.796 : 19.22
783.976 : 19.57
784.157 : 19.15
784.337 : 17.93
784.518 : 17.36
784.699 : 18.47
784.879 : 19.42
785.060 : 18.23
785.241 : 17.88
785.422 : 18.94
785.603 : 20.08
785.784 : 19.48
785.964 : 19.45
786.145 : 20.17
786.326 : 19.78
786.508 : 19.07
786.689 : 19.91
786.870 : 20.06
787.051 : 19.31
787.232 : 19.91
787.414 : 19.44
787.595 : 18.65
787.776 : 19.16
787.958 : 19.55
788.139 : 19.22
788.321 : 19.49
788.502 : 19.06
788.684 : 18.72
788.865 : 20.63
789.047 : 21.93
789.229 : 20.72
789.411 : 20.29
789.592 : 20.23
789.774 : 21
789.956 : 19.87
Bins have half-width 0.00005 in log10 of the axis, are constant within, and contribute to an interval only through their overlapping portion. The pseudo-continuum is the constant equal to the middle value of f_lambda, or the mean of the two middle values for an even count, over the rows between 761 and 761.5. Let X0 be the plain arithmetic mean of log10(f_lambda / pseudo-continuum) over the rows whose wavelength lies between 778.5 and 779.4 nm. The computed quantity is 0.02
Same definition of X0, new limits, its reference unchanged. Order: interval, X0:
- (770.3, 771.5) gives -0.01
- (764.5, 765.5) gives -0.05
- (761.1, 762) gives 0.00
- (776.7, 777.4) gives 0.00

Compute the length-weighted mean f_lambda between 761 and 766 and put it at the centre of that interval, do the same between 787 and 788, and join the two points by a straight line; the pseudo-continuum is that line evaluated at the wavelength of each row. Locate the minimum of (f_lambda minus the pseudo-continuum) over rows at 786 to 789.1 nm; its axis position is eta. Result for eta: 787.595 nm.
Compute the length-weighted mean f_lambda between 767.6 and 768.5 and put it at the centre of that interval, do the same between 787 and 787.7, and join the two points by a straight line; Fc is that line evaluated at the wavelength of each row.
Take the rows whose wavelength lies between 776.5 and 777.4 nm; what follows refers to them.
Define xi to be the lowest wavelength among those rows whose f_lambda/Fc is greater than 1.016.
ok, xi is 776.610 nm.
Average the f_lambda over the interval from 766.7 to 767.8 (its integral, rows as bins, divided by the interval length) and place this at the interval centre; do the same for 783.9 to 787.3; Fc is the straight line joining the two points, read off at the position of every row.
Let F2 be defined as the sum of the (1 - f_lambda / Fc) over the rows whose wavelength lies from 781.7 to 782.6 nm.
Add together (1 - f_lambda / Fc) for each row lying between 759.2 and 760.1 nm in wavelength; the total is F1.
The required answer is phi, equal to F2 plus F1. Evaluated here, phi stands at -0.38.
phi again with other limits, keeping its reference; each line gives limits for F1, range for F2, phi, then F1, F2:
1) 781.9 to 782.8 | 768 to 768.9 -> -0.37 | -0.09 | -0.29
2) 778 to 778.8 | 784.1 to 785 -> 0.37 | 0.20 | 0.17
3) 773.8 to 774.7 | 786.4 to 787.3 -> -0.14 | -0.03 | -0.11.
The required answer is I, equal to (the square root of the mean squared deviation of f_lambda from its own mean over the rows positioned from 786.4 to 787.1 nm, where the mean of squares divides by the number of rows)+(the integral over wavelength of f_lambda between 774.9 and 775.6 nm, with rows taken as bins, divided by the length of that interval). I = 19.3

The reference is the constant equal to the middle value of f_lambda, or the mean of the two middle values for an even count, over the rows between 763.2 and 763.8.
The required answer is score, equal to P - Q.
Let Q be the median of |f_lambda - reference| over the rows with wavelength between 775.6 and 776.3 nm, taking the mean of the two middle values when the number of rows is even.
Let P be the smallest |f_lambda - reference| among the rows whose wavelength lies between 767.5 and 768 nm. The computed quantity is -0.5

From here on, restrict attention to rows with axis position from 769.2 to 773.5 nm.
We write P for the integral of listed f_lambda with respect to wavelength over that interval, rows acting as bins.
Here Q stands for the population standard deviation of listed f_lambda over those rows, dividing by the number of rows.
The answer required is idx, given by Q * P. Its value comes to 69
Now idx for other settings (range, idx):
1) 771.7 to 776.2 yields 60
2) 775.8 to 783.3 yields 206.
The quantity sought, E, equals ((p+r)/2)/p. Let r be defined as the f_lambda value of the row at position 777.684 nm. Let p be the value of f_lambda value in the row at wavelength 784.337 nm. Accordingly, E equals 1.03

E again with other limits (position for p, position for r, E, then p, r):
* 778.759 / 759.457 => 1.09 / 17.47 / 20.49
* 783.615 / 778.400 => 1.04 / 17.59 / 19.01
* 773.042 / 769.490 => 0.96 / 20.03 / 18.47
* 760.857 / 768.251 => 1.01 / 19.02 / 19.24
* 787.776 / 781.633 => 1.02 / 19.16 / 19.83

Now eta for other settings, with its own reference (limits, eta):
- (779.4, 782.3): 780.734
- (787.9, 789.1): 788.684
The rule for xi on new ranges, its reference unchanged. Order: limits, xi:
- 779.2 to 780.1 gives 779.297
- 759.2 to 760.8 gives 759.282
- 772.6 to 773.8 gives 772.686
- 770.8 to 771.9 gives 771.441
